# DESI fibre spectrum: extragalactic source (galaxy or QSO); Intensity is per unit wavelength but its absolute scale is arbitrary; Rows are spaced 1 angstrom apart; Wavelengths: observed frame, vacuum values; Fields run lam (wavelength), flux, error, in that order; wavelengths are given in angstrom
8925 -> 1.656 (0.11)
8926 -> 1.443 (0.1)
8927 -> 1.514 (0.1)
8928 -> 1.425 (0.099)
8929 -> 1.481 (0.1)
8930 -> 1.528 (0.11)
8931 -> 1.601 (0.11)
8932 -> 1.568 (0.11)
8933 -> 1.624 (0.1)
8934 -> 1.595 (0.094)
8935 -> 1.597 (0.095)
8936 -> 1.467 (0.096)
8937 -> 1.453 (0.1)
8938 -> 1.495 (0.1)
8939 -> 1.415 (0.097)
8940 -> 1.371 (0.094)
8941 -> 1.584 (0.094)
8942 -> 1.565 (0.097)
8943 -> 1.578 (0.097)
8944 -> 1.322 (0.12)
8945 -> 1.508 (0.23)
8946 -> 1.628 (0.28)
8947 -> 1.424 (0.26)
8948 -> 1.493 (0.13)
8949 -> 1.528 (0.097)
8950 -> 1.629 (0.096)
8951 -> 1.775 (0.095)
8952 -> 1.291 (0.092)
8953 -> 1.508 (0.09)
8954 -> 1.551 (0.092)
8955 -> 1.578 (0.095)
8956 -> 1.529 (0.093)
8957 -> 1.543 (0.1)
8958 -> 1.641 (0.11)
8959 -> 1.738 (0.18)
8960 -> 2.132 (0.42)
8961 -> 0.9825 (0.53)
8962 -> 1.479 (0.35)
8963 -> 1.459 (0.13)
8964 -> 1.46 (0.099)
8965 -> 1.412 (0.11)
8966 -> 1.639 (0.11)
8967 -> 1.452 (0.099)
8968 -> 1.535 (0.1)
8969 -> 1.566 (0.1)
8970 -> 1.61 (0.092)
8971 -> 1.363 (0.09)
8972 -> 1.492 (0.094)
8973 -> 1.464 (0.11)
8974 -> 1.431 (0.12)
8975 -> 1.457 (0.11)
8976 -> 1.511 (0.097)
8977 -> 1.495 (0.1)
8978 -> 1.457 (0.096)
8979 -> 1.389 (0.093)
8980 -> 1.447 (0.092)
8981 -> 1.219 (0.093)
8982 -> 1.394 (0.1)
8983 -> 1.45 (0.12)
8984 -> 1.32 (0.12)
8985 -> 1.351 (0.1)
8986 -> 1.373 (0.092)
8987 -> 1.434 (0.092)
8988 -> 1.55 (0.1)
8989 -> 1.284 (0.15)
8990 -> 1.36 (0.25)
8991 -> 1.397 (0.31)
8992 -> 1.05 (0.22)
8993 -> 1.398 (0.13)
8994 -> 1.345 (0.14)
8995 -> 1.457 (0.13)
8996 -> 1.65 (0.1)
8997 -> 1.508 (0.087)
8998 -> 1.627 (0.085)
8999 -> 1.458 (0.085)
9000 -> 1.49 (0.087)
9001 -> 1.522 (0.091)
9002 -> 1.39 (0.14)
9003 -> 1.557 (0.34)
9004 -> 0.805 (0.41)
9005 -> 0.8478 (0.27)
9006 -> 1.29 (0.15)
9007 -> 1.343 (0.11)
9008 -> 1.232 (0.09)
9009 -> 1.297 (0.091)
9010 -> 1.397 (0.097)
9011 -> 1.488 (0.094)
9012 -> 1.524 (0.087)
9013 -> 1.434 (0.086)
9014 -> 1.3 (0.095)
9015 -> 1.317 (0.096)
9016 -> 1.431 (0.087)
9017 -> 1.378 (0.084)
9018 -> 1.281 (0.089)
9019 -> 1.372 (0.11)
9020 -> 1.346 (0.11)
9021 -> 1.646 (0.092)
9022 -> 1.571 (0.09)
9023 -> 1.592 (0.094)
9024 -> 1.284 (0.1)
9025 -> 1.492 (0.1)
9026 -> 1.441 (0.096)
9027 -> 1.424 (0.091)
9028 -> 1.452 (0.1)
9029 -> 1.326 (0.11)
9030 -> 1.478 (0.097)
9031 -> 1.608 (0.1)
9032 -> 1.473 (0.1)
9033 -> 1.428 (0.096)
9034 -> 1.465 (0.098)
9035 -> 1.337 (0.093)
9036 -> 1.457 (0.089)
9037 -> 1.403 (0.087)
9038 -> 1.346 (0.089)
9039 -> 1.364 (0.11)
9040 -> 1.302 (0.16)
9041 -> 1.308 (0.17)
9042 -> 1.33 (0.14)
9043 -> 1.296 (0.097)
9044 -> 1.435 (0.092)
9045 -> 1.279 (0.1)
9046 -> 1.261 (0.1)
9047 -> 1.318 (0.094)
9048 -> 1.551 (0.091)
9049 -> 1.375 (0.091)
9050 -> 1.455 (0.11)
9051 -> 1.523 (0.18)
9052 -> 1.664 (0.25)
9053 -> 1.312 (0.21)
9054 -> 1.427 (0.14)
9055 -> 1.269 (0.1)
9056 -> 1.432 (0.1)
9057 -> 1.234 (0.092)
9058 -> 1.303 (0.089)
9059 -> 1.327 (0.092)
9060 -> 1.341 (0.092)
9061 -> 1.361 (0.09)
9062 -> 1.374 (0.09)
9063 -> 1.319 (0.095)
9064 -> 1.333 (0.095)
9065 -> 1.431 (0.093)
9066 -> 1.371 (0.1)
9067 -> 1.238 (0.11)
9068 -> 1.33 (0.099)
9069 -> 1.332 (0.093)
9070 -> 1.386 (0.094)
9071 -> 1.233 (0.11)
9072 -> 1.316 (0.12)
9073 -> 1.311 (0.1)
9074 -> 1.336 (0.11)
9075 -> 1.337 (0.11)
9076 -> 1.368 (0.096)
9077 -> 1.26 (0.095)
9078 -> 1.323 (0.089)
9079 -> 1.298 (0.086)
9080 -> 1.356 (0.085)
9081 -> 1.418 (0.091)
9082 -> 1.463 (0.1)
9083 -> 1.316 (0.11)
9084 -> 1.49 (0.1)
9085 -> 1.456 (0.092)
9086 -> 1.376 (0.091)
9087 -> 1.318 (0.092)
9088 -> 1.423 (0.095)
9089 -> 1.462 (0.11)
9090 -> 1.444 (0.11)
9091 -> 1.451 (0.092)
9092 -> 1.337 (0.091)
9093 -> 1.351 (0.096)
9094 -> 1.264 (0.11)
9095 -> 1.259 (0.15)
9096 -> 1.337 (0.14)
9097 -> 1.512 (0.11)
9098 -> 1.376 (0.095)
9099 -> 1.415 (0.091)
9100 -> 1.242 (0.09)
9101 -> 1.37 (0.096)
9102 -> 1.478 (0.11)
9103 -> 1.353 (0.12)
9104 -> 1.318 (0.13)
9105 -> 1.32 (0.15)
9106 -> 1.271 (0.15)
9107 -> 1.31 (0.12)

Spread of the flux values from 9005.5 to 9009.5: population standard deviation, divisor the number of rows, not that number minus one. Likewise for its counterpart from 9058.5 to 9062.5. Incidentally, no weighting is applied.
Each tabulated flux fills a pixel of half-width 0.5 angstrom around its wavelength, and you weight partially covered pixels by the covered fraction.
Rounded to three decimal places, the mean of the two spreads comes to 0.029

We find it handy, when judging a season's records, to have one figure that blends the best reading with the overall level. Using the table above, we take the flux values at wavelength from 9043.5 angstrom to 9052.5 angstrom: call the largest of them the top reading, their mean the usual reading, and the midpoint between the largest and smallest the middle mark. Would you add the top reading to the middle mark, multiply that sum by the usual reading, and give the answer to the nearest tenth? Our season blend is 4.5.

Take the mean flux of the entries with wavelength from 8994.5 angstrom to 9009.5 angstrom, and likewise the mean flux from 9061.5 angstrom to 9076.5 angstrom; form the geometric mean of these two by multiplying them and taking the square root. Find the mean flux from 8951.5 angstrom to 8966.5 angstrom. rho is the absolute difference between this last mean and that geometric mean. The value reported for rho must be 0.18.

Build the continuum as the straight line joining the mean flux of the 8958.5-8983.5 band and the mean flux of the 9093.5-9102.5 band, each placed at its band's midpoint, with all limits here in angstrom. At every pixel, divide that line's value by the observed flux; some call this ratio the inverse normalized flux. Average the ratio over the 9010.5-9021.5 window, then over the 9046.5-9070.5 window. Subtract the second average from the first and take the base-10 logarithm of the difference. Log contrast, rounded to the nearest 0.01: -2.44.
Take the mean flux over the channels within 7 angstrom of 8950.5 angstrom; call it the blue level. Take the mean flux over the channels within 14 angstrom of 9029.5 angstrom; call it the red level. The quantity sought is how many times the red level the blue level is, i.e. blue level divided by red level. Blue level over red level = 1.08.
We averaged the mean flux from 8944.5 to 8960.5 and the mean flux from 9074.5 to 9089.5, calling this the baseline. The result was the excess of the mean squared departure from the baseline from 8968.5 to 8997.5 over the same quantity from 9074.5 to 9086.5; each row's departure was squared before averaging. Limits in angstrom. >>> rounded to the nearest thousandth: 0.000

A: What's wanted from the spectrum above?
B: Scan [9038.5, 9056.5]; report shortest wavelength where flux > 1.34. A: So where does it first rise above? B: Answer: 9039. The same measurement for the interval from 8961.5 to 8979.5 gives 8962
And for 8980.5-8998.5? 8982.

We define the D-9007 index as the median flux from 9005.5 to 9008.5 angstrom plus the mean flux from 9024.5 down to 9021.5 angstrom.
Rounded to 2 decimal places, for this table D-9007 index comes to 2.77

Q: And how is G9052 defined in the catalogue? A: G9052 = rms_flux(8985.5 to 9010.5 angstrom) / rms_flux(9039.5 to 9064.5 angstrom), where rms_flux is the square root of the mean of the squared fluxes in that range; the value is 1.01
